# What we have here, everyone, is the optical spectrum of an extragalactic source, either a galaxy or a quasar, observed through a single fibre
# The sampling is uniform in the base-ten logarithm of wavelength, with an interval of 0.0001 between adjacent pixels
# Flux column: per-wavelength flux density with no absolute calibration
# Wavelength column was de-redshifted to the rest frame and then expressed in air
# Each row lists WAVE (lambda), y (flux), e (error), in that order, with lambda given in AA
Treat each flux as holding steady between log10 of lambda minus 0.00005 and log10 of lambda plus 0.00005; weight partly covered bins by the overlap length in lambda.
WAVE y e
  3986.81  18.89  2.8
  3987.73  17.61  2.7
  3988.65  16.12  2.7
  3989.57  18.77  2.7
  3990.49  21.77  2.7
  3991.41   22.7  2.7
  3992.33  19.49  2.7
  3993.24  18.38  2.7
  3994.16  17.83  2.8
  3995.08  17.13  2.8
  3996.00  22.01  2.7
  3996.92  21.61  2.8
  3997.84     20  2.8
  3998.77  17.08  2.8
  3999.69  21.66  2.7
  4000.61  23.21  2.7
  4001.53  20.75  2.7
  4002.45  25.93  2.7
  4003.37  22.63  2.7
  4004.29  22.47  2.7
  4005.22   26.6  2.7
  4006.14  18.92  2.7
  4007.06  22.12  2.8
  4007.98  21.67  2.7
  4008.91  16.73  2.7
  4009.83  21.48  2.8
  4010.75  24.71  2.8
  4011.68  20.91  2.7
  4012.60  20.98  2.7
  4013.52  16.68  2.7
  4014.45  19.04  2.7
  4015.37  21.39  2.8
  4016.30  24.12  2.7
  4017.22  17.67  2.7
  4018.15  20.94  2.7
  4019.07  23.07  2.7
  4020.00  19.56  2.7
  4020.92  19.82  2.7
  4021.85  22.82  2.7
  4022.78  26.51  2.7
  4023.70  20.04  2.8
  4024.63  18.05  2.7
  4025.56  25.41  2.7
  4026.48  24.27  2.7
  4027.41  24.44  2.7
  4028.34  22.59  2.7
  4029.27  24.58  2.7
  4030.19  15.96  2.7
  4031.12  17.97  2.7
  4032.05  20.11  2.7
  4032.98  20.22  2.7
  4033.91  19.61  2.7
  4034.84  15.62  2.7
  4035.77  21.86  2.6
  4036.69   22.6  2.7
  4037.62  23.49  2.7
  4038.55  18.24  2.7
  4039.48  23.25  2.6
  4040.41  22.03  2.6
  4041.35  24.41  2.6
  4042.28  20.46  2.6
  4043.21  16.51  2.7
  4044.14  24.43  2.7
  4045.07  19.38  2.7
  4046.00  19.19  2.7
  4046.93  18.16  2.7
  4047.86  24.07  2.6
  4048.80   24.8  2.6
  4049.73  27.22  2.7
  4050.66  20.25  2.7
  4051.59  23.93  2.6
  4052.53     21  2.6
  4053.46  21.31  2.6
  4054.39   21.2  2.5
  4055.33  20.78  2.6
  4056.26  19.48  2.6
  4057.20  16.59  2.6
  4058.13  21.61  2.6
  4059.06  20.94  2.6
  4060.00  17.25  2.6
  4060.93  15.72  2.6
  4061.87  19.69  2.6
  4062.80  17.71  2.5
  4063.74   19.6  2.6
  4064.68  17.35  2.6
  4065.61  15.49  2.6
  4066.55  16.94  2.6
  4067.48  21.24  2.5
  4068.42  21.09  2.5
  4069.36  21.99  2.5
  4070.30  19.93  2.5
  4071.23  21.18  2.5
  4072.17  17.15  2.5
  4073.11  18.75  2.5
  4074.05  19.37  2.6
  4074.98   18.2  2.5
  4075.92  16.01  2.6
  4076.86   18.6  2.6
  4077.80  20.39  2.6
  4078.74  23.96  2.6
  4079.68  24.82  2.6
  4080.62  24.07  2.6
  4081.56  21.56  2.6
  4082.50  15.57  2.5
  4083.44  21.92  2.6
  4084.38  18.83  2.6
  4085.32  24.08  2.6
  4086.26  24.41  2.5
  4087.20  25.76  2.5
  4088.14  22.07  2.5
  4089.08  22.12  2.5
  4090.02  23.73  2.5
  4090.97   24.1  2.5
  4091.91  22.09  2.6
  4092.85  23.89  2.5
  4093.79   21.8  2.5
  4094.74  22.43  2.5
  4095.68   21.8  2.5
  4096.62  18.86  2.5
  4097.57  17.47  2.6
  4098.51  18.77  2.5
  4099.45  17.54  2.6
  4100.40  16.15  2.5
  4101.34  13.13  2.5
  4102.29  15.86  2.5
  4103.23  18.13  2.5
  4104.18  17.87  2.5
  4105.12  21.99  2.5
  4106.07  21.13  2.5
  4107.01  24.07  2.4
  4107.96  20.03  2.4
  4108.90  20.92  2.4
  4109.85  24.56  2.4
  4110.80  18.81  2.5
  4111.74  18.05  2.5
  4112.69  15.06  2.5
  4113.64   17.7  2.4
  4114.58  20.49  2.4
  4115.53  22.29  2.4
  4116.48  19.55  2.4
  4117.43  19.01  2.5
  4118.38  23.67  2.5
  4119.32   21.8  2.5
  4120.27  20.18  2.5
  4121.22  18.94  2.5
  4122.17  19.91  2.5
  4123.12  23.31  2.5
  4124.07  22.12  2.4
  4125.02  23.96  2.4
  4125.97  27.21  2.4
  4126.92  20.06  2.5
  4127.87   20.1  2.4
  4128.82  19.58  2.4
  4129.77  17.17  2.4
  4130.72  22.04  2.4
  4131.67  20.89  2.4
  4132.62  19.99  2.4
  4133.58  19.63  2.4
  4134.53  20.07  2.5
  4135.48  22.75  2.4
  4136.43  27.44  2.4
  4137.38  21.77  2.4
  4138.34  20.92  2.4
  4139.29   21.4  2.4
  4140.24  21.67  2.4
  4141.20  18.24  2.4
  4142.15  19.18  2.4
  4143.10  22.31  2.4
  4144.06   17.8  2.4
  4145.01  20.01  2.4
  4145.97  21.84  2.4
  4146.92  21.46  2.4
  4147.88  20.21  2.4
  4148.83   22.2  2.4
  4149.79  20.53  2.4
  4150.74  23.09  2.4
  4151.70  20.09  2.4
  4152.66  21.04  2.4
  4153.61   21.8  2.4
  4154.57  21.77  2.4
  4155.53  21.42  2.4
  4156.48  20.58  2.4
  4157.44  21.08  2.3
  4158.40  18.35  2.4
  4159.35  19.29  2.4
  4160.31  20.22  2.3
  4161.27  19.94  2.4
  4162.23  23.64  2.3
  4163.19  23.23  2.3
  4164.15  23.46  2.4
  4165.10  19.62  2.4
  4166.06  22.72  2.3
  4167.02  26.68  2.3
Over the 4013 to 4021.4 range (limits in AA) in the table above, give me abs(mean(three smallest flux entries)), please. 17.8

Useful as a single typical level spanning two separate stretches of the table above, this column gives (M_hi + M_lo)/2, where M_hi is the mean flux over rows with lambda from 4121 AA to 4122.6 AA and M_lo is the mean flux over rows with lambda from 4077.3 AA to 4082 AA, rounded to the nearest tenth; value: 21.2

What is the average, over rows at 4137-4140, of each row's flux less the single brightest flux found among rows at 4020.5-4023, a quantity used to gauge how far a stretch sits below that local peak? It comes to -5.1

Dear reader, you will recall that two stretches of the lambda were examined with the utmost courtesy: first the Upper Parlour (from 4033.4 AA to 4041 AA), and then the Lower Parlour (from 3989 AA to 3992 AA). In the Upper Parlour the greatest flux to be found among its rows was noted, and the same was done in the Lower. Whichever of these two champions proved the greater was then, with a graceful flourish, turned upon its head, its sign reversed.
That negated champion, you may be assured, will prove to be -23.5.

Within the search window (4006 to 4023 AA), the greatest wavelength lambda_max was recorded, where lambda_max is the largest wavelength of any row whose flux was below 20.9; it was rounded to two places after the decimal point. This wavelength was 4020.92 AA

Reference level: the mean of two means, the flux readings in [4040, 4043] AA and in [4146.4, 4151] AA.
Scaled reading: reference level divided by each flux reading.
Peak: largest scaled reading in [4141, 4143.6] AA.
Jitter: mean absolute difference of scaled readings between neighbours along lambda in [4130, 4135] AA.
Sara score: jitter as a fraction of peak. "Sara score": 0.030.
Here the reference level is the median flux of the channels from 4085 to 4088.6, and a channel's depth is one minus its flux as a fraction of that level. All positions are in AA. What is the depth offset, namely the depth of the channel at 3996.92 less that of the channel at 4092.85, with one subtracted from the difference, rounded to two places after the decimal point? -0.91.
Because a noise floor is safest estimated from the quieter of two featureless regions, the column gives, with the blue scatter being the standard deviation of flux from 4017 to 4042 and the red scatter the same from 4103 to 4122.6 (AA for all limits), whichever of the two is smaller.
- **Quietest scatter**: 2.3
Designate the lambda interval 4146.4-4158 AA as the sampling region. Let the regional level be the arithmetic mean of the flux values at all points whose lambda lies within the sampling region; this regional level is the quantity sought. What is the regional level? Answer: 21.3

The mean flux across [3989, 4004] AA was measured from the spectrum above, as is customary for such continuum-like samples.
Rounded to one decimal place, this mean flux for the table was 20.7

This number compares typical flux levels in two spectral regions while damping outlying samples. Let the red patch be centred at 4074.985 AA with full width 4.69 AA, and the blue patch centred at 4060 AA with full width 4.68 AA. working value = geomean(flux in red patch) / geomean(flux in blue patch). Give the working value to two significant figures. 0.96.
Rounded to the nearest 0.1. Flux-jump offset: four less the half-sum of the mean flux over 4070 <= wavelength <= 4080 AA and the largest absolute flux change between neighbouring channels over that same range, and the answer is -7.9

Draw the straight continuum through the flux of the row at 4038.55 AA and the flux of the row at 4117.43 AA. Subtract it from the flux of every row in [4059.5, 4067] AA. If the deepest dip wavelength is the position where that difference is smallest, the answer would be 4065.61 AA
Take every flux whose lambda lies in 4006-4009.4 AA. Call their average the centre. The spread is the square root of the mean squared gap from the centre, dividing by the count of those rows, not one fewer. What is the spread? 2.2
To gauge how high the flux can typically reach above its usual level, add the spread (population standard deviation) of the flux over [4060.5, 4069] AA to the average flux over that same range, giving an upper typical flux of 20.4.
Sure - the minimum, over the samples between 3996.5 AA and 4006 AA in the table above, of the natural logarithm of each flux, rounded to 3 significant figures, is 2.84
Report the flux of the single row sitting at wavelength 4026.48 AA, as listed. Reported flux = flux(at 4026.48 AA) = 24.27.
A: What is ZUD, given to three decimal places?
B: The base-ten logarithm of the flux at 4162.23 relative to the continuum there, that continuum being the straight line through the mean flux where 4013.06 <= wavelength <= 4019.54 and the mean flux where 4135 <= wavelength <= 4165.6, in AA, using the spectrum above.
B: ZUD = 0.046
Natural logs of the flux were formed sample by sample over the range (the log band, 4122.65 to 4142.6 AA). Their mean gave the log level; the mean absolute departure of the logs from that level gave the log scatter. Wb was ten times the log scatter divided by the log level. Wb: 0.281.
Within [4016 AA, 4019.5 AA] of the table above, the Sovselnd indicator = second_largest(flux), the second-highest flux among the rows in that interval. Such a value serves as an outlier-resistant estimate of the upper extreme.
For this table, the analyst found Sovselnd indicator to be 23.07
